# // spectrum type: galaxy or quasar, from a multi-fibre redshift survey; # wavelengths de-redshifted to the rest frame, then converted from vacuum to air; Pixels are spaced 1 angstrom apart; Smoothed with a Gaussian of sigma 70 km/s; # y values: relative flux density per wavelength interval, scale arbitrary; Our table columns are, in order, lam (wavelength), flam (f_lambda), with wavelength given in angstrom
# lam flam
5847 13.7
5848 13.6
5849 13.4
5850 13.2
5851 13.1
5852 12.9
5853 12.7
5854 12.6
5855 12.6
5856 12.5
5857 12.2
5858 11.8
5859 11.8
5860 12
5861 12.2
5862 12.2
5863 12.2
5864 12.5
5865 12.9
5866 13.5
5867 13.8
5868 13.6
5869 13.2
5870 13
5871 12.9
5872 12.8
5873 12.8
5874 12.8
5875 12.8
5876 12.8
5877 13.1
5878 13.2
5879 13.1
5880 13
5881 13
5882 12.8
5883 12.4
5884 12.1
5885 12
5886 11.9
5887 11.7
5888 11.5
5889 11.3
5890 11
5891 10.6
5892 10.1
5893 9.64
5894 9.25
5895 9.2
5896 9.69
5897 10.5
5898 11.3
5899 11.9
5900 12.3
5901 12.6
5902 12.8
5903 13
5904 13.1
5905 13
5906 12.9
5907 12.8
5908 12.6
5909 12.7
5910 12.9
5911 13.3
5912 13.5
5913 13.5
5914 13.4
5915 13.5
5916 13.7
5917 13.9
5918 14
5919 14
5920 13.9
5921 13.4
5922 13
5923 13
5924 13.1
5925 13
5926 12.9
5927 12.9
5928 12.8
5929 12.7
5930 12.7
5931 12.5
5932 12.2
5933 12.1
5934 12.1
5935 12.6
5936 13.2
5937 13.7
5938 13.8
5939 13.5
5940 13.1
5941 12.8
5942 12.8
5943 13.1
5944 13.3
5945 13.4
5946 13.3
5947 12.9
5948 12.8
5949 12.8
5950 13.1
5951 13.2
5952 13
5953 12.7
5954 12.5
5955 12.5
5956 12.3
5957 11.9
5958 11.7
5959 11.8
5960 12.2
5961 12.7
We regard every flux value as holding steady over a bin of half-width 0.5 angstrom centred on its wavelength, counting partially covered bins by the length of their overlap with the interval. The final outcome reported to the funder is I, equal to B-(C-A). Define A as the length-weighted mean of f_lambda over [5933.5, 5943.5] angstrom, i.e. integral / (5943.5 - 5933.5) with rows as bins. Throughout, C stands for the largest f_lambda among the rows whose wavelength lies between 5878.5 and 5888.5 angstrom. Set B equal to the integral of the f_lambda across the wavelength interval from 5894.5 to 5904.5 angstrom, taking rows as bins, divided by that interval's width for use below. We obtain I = 11.6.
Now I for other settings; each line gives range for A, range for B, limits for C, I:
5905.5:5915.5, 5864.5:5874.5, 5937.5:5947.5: 12.4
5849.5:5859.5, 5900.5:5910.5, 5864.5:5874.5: 11.6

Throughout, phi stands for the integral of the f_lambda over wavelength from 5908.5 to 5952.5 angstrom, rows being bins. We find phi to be 577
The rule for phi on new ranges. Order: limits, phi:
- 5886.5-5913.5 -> 319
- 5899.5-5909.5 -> 128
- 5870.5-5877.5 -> 90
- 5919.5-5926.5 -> 92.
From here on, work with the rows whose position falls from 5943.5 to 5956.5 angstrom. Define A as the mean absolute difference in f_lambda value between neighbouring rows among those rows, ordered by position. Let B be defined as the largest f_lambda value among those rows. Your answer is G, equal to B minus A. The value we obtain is 13.2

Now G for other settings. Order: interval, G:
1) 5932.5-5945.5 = 13.5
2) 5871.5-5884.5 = 13.1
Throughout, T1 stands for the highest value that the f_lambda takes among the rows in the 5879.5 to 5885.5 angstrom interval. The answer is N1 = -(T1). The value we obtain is -13.0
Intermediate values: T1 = 13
